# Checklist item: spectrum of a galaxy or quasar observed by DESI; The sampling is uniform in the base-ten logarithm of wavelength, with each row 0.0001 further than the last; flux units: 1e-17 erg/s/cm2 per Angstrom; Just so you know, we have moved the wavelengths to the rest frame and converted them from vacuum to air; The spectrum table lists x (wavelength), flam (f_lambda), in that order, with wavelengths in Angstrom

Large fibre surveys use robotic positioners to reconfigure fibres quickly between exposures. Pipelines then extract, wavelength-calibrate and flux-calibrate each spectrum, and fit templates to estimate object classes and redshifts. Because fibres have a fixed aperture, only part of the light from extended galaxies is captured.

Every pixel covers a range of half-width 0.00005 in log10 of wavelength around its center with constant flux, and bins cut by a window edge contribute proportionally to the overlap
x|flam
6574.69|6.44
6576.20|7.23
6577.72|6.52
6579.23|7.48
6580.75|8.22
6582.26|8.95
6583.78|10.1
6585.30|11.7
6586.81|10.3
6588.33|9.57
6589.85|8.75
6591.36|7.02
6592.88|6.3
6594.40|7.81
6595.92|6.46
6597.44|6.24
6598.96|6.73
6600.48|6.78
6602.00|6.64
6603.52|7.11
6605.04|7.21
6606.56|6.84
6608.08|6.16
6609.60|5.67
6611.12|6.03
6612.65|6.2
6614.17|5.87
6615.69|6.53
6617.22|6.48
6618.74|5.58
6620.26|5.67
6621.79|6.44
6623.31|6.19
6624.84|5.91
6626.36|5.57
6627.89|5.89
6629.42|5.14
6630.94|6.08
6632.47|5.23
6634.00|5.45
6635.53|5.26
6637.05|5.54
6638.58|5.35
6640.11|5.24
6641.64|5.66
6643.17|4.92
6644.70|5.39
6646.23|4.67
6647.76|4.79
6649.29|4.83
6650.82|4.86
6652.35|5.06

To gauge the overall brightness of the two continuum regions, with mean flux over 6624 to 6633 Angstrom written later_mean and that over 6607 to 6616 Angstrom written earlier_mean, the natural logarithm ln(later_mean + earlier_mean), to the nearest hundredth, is 2.46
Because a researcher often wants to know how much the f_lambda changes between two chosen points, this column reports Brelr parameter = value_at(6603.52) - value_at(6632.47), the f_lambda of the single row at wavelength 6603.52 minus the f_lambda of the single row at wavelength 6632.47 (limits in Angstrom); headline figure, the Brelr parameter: 1.9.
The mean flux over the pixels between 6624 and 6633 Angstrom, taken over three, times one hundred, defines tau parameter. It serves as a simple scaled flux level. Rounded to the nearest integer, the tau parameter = 188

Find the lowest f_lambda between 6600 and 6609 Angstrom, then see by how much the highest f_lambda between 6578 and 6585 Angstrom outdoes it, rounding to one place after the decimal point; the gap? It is 3.9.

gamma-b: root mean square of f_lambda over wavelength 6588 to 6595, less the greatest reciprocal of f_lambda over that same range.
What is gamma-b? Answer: 7.8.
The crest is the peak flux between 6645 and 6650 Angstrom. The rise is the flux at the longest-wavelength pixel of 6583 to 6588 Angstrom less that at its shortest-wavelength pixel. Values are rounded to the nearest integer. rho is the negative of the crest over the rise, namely -24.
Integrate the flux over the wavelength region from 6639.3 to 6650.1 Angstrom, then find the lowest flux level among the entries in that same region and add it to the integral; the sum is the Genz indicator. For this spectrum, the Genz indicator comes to 59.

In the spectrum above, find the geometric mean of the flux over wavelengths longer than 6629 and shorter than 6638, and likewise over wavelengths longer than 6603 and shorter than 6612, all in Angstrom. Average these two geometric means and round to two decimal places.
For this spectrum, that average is 5.96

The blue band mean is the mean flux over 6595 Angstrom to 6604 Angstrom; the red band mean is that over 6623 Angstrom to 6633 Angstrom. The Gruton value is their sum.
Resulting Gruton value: 12.4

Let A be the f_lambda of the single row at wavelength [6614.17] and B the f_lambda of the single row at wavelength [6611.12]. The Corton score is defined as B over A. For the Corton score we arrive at 1.03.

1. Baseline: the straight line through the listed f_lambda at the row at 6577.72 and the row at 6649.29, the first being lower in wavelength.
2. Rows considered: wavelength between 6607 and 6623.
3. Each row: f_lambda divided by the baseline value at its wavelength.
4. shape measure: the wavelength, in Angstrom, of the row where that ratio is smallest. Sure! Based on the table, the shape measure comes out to 6609.60 Angstrom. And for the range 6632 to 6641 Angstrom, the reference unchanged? 6632.47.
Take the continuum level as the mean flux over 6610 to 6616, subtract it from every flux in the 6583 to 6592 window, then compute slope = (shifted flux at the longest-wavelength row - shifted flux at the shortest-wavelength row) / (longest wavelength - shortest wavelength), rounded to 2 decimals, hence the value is -0.41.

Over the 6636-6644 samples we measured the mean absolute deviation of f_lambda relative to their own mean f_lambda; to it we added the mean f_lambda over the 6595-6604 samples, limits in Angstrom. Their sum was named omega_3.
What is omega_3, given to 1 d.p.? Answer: 6.9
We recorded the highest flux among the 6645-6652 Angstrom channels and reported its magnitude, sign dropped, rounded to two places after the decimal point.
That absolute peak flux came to 4.86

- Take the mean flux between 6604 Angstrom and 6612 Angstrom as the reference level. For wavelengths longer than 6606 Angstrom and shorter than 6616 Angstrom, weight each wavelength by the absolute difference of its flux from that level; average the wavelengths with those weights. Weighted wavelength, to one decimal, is 6610.6 Angstrom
